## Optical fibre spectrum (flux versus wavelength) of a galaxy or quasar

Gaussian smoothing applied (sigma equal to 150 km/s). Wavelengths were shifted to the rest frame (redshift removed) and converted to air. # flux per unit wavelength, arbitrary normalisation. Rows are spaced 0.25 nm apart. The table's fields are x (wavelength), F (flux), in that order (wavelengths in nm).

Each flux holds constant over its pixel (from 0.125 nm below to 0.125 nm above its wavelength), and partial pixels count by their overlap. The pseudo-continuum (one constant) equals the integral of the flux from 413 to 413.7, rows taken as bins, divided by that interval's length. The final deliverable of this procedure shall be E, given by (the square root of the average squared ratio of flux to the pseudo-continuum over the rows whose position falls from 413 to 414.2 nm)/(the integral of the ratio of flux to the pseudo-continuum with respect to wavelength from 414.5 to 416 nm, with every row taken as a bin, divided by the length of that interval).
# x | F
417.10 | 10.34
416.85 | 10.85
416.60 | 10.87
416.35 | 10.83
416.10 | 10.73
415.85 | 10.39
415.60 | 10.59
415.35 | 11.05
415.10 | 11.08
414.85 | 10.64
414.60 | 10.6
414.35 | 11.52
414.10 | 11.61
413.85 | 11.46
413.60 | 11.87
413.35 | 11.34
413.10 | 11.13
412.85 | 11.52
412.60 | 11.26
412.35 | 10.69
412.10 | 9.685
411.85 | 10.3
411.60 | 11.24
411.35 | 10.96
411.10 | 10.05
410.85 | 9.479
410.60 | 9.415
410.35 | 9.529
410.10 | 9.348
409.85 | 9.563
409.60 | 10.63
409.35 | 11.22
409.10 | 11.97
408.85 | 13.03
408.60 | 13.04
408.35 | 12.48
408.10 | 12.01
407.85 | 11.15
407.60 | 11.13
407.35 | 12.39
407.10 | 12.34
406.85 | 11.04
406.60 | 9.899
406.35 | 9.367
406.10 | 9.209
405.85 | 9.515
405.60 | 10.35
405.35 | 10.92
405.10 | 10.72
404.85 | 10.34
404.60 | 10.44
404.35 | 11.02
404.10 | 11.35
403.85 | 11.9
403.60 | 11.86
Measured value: 1.07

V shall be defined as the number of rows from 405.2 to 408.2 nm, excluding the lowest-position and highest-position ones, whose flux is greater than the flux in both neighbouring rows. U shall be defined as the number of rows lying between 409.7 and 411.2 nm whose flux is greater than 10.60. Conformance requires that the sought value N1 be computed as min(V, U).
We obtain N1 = 0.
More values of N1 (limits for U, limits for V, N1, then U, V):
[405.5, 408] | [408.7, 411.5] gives 1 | 5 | 1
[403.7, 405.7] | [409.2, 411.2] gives 1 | 5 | 1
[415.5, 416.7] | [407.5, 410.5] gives 1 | 3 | 1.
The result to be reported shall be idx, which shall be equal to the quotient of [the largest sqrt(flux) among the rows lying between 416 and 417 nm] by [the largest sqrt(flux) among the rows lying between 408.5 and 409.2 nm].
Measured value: 0.91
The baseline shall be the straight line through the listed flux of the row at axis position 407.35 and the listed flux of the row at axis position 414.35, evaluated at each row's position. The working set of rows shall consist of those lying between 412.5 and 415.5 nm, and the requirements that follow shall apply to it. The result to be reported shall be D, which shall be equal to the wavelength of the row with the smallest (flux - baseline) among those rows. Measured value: 414.60 nm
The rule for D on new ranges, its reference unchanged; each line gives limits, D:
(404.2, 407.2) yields 406.10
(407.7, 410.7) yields 410.10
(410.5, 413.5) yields 410.60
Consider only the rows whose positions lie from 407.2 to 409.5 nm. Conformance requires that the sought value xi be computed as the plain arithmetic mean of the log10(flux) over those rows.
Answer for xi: 1.08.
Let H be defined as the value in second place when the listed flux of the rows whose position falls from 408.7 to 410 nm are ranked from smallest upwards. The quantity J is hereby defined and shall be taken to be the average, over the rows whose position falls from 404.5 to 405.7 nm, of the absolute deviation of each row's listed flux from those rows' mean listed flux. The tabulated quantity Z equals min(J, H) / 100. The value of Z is 0.0021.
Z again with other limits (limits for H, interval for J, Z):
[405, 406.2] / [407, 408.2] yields 0.0053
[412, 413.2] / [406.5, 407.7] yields 0.0080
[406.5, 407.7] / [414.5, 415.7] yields 0.0022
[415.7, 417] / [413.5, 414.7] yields 0.0032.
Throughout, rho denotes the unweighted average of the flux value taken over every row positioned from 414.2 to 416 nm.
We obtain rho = 10.8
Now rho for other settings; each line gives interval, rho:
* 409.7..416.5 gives 10.7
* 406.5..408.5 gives 11.6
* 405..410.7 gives 10.9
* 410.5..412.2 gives 10.2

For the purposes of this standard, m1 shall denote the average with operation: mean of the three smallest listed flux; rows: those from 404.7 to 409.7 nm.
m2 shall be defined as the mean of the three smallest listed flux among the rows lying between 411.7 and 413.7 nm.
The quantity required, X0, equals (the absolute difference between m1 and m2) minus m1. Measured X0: -8.5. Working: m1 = 9.4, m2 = 10.2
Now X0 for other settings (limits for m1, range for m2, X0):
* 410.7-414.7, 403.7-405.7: -9.1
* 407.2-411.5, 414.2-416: -8.3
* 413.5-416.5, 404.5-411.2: -9.3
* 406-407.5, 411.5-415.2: -8.8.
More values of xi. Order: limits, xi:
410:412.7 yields 1.01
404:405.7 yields 1.03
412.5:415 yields 1.05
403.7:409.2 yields 1.05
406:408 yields 1.03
